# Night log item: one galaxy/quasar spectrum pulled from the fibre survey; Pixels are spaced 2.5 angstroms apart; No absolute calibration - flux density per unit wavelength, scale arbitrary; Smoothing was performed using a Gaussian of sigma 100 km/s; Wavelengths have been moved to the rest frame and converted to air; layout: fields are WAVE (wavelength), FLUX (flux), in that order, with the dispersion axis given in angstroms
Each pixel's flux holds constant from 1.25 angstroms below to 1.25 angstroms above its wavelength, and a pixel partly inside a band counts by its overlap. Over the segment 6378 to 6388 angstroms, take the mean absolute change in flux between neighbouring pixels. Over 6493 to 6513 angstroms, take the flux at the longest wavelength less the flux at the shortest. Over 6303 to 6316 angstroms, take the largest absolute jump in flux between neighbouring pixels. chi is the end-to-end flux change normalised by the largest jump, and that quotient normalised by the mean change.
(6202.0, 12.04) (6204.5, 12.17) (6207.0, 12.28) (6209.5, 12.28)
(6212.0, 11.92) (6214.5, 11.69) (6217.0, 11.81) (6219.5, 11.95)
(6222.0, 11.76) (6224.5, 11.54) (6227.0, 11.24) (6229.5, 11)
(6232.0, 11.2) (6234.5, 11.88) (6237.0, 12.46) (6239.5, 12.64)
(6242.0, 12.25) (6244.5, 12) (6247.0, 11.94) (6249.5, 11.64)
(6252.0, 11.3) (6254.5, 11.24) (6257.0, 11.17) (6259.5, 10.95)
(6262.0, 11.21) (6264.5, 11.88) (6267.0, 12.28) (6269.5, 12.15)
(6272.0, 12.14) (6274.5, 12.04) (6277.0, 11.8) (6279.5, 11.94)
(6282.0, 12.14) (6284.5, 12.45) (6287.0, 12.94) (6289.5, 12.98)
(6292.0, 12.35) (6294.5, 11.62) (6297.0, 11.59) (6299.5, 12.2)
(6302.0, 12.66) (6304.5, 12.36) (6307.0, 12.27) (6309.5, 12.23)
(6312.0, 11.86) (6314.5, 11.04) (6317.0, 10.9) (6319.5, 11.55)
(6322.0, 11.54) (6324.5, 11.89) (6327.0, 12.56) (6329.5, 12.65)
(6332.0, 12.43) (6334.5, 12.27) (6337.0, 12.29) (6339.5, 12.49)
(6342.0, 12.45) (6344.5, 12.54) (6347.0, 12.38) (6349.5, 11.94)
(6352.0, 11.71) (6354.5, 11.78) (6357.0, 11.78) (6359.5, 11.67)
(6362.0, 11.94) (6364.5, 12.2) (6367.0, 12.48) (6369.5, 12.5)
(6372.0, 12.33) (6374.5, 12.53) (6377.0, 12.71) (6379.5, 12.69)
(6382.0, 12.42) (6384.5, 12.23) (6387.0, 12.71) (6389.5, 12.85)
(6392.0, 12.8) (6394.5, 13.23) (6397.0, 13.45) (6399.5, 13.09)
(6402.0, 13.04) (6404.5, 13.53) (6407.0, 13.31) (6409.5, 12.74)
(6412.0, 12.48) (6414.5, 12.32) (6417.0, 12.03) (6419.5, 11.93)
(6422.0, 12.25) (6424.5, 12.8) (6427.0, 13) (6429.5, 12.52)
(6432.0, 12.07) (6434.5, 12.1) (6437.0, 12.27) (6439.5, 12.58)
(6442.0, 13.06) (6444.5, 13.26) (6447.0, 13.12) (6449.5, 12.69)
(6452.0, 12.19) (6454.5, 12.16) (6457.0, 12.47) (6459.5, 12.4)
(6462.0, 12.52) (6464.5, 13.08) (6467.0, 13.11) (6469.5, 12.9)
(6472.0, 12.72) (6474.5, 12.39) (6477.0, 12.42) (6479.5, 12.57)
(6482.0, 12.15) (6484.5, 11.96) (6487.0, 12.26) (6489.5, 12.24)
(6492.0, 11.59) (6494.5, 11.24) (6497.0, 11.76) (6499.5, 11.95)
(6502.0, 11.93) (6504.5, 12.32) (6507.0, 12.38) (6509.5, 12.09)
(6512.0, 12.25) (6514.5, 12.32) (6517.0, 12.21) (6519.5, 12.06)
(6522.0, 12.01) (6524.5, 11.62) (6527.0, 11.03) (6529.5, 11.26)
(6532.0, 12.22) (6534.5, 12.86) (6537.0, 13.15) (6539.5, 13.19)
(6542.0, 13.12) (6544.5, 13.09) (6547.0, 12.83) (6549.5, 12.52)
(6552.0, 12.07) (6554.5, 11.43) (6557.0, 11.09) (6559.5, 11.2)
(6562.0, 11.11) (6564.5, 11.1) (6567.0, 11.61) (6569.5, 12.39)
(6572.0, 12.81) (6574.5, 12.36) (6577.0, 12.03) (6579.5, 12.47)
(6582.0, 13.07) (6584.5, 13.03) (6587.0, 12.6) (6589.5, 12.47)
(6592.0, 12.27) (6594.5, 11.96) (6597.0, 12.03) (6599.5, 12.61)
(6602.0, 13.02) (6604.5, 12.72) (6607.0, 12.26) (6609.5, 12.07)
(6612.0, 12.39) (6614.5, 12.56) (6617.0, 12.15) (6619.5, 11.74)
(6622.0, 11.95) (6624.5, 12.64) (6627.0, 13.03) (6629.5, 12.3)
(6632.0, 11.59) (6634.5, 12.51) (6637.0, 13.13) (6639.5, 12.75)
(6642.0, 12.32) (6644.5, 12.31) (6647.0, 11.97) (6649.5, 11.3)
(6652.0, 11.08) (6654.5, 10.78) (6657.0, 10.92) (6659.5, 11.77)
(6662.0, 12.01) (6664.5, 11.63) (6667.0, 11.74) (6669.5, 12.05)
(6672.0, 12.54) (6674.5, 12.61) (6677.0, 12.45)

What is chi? 4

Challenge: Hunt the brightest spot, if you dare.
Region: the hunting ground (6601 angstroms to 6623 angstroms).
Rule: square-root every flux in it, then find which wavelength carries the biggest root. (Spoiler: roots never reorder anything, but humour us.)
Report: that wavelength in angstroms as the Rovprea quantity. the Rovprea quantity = 6602.0 angstroms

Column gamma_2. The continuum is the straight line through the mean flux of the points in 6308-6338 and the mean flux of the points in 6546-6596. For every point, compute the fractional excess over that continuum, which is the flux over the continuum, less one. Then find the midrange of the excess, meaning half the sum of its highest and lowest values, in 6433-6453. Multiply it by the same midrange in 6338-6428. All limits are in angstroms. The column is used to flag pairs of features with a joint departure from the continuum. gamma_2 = 0.0028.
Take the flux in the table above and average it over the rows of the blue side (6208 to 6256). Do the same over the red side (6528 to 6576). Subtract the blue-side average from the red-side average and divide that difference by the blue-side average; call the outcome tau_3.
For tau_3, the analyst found 0.03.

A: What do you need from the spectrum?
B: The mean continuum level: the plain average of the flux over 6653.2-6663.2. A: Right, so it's 11.37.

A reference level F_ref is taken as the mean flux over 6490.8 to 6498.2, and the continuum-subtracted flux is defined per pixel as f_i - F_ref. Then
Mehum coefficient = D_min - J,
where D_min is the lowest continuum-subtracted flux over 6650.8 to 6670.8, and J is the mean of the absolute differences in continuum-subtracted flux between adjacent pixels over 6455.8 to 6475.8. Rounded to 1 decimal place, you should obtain -1.0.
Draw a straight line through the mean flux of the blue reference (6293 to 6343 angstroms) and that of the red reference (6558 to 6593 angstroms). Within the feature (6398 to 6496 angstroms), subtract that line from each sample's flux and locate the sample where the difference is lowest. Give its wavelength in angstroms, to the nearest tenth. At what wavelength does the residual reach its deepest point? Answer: 6494.5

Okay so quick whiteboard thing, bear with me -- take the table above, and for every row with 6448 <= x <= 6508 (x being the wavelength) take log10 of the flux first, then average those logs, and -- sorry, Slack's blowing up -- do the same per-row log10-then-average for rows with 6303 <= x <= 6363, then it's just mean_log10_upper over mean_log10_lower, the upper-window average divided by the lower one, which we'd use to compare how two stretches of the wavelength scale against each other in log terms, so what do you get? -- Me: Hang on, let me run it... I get 1.01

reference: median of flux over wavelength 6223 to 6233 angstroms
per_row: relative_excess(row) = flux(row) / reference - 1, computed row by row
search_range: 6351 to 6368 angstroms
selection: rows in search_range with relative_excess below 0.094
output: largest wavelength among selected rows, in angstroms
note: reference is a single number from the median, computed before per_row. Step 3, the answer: 6364.5 angstroms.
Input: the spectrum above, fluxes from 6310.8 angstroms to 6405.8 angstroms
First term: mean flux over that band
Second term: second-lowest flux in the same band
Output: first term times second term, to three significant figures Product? 136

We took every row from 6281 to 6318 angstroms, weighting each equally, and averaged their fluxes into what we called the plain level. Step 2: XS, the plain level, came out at 12.1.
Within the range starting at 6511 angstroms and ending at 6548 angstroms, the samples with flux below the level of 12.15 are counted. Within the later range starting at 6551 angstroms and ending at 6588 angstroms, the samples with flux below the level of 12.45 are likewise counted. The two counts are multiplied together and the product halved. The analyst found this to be 25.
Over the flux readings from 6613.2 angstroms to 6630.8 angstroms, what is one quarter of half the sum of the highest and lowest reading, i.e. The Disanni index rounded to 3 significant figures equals 3.10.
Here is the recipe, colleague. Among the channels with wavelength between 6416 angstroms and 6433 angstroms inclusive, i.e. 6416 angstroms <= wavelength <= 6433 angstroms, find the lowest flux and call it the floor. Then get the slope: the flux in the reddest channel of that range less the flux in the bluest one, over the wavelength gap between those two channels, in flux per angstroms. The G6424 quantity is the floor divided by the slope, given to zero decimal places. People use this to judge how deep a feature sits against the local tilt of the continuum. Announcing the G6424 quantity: 4474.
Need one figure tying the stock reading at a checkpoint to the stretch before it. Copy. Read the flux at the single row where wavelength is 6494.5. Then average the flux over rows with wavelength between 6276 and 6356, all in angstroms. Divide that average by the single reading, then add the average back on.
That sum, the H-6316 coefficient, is 13.2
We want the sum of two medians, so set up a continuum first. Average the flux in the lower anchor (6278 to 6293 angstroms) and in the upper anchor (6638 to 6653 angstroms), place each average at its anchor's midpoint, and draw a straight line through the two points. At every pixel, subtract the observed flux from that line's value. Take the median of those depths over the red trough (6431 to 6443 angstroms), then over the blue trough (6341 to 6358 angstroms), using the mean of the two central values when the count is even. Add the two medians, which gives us 0.42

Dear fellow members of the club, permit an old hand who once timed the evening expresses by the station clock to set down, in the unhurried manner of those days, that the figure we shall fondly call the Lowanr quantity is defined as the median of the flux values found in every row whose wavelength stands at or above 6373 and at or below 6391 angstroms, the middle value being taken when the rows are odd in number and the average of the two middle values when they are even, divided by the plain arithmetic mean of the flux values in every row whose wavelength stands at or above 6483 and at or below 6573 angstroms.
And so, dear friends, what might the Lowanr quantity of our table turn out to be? 1.05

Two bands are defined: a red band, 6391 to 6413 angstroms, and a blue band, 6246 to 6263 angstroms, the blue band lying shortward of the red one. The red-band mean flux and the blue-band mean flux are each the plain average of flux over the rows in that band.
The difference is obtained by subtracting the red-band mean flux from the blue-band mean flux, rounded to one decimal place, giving -1.7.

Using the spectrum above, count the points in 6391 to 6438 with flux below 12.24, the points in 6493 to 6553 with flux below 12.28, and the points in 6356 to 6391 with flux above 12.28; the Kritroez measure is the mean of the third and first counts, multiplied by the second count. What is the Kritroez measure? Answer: 91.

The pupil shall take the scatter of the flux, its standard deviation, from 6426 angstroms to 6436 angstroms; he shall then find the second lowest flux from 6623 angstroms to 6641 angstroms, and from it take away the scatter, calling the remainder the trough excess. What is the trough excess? 11.9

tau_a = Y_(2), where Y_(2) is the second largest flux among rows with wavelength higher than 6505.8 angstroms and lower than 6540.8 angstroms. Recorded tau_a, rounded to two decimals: 13.15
